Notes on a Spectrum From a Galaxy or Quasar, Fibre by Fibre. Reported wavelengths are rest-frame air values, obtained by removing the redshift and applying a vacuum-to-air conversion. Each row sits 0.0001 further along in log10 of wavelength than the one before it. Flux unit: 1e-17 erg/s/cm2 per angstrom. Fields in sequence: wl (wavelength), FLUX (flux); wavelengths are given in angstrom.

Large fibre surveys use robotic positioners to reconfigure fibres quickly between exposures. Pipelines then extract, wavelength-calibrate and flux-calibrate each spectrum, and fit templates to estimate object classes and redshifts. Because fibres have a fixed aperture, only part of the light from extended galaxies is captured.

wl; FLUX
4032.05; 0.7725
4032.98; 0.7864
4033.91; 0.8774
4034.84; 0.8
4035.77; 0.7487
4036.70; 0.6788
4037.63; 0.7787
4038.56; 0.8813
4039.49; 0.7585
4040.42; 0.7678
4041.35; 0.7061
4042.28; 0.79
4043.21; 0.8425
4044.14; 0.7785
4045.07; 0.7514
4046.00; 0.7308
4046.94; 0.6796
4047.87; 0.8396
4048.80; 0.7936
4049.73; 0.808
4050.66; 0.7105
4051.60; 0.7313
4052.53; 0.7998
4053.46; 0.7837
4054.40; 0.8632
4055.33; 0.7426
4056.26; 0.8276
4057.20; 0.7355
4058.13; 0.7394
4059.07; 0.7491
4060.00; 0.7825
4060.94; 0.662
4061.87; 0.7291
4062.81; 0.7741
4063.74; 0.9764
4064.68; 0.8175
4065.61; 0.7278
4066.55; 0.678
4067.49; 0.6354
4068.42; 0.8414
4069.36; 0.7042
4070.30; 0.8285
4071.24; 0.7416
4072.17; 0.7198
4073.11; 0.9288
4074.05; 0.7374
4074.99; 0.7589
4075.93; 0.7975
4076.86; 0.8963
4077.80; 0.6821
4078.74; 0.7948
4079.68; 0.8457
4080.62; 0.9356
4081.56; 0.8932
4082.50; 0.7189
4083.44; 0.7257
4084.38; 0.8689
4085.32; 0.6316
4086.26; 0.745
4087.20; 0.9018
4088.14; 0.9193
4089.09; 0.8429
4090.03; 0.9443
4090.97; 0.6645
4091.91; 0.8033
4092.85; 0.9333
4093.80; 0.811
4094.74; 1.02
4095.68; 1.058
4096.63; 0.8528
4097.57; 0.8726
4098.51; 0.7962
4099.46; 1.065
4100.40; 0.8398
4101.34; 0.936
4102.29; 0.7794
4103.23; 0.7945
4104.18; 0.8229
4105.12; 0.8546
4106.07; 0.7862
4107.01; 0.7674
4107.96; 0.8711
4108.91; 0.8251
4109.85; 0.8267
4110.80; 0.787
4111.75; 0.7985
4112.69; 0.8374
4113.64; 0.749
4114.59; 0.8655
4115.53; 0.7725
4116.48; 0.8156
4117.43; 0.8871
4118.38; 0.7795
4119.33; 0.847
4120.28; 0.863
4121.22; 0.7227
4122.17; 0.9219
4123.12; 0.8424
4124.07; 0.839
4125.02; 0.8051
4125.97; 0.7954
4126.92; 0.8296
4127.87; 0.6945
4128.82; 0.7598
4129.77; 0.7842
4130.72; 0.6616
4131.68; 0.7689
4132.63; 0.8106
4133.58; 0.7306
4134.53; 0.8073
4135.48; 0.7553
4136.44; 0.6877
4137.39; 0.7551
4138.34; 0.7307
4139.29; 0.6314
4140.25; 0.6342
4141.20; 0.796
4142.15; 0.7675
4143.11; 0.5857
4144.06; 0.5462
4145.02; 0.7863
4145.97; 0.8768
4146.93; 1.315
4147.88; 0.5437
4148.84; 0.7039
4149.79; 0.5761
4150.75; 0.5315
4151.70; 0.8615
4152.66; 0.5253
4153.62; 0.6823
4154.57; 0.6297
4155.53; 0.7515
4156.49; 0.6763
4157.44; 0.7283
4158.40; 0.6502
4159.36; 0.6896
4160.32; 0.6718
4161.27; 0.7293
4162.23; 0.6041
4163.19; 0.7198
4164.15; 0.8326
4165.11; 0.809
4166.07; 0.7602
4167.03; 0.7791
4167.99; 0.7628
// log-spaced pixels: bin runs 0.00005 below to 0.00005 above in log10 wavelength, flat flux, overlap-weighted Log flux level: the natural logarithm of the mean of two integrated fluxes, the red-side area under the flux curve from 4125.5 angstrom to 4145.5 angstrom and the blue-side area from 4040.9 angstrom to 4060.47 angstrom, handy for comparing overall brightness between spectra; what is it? 2.70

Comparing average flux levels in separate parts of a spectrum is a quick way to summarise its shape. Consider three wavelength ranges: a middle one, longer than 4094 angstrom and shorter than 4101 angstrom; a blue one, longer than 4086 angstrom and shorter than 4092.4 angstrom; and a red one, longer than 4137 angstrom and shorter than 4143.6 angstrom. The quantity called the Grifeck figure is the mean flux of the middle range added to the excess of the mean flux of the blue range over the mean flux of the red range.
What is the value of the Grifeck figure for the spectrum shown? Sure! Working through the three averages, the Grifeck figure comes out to 1.06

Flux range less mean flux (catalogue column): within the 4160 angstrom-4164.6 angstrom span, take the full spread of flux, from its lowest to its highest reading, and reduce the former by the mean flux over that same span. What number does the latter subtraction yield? -0.48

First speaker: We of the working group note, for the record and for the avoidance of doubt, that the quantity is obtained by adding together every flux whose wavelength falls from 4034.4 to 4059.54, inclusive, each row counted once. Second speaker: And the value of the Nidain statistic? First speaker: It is 21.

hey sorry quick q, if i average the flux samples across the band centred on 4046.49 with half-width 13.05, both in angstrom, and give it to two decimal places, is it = 0.77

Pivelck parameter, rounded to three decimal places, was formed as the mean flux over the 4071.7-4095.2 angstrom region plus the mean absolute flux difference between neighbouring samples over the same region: 0.945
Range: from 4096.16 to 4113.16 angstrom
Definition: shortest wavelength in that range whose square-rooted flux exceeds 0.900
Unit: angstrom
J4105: 4096.63 angstrom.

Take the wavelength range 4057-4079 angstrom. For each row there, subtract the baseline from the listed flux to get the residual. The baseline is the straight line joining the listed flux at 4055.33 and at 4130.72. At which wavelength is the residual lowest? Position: 4067.49 angstrom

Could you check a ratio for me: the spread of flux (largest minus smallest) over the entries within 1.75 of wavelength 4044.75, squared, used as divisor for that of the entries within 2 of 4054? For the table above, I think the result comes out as 10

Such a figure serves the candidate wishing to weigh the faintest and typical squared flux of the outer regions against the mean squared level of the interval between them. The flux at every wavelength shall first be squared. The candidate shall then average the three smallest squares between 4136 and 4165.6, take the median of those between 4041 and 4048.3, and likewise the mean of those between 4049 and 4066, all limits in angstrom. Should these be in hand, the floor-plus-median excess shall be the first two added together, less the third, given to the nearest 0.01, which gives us 0.26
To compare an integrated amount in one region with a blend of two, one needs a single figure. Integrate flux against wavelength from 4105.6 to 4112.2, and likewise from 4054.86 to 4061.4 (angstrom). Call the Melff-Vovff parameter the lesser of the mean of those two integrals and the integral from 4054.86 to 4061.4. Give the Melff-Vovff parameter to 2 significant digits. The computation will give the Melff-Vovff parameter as 4.9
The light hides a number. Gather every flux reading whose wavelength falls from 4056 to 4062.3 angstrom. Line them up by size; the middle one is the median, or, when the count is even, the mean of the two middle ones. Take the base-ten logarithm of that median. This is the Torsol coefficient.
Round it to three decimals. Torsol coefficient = -0.131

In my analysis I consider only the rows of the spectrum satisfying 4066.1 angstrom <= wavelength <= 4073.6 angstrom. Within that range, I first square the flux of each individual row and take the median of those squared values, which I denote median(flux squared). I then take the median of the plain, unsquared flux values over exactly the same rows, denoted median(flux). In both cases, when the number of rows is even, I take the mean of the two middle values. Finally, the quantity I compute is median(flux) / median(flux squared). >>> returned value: 1.37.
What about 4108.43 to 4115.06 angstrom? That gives 1.21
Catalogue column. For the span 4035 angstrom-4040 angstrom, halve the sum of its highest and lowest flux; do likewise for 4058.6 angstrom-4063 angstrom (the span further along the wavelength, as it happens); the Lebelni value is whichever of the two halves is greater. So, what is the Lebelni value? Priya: 0.780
